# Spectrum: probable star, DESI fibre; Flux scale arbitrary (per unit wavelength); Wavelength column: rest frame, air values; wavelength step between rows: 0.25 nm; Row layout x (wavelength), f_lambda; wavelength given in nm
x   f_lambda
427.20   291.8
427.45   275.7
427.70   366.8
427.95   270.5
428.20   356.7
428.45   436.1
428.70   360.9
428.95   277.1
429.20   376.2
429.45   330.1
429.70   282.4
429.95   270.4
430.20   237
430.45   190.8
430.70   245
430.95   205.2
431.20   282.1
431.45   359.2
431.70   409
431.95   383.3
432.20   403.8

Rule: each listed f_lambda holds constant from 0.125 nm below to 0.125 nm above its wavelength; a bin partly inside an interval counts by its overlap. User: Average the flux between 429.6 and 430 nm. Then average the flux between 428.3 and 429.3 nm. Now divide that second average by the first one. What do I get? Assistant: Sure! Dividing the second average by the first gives 1.31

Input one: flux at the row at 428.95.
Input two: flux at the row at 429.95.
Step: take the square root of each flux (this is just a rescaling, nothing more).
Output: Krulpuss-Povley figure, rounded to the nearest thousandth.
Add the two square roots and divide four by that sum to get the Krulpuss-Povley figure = 0.121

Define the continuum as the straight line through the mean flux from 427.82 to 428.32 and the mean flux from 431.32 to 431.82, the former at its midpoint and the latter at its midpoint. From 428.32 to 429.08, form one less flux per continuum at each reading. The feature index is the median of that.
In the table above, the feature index -0.11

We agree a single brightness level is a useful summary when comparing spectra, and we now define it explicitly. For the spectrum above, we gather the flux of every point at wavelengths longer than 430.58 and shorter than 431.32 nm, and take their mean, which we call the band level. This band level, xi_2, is 244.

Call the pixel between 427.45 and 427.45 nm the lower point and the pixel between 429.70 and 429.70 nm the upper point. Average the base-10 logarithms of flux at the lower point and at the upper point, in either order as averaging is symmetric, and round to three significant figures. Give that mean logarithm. 2.45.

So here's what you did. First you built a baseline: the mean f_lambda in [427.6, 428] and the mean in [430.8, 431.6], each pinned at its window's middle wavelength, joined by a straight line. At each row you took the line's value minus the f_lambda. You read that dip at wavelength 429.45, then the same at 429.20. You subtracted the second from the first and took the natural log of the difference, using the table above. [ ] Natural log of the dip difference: 3.8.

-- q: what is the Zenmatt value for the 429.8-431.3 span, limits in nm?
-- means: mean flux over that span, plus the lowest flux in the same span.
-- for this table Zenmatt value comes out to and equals 429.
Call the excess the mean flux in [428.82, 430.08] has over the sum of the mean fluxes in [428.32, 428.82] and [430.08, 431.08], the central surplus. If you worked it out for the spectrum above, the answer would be -311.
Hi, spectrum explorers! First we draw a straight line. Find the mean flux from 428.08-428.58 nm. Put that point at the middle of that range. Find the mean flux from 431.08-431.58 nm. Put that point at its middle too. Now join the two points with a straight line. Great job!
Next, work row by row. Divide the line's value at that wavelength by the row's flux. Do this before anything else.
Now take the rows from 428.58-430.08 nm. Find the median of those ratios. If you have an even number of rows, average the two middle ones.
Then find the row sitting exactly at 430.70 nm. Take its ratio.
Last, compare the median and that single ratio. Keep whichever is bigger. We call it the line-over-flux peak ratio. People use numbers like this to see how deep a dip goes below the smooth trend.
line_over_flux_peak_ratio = 1.4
